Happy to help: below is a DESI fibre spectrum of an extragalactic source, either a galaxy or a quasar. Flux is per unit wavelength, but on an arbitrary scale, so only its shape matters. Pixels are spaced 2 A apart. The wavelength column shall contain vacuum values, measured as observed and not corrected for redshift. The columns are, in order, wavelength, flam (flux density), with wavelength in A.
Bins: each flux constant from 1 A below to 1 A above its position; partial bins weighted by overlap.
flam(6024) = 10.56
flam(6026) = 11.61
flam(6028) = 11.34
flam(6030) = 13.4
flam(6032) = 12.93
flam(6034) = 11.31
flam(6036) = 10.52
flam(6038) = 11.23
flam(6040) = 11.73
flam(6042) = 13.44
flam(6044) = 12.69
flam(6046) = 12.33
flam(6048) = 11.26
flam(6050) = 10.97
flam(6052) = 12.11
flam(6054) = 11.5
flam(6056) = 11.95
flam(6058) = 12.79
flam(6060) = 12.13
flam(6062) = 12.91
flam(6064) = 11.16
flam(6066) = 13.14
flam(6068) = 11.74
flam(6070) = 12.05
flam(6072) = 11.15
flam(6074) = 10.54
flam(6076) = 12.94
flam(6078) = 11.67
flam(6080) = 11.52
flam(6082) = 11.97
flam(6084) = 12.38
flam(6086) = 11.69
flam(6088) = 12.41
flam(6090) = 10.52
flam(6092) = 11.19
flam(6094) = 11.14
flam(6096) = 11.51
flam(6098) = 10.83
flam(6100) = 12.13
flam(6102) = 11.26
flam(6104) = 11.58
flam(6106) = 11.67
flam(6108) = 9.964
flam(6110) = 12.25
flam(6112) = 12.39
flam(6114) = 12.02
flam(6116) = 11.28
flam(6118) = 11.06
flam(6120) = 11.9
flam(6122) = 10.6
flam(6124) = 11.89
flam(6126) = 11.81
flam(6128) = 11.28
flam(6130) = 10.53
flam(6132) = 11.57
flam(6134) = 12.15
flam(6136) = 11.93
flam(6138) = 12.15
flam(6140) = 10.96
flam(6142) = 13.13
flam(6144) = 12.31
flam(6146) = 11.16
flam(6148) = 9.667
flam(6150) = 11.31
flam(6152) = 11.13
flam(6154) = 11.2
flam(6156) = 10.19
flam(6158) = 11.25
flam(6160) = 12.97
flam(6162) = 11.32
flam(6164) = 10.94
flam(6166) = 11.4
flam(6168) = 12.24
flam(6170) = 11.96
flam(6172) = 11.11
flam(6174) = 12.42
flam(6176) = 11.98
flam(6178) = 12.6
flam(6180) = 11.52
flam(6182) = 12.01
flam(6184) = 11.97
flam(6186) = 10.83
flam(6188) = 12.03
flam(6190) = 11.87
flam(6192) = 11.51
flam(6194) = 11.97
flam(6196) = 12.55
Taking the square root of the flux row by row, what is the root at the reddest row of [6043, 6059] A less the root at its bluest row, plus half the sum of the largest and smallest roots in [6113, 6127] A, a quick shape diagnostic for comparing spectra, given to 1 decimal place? 3.4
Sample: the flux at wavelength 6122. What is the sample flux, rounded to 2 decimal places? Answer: 10.60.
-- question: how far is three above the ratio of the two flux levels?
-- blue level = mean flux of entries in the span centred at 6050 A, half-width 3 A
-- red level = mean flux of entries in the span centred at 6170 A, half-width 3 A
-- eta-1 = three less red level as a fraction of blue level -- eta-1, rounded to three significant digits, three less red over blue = 1.97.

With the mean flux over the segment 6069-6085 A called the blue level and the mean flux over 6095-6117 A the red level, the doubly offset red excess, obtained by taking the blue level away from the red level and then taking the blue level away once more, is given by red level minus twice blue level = -12.0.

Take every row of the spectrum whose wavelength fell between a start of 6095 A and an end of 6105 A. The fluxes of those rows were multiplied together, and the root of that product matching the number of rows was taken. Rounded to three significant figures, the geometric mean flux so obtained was 11.5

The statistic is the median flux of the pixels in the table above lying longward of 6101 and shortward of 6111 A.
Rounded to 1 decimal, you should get 11.6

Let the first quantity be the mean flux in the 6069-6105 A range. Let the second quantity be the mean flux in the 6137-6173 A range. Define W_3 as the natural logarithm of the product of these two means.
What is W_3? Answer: 4.89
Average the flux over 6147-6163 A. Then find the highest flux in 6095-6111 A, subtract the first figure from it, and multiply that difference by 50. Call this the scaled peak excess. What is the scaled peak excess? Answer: 56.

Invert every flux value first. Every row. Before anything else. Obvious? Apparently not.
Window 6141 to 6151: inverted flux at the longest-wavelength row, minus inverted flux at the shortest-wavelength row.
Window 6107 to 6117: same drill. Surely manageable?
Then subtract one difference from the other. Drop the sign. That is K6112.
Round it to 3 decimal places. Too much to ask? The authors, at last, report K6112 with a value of 0.024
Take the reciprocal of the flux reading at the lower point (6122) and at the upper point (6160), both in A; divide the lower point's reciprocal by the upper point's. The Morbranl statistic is 1.22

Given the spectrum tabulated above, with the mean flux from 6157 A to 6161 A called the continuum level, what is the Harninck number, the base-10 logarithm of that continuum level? 1.08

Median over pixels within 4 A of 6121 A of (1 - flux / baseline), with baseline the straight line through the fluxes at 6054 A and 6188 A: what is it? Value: 0.025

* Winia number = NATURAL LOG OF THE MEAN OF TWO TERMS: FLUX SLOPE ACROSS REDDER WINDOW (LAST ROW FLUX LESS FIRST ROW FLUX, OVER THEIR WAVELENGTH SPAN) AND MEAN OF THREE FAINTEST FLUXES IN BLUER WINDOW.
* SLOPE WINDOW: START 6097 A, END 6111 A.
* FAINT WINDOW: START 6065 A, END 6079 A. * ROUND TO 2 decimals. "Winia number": 1.73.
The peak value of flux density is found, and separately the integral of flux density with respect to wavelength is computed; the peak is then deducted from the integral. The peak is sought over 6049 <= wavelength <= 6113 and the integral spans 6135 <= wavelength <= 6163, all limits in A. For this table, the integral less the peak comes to 308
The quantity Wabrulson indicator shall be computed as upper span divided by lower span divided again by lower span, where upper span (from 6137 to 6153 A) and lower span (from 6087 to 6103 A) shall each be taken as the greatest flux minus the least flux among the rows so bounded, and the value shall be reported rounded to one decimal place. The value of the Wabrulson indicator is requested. 1.0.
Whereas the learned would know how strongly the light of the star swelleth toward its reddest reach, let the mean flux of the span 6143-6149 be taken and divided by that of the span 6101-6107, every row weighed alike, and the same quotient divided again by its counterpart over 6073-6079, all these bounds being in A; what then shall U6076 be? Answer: 0.082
